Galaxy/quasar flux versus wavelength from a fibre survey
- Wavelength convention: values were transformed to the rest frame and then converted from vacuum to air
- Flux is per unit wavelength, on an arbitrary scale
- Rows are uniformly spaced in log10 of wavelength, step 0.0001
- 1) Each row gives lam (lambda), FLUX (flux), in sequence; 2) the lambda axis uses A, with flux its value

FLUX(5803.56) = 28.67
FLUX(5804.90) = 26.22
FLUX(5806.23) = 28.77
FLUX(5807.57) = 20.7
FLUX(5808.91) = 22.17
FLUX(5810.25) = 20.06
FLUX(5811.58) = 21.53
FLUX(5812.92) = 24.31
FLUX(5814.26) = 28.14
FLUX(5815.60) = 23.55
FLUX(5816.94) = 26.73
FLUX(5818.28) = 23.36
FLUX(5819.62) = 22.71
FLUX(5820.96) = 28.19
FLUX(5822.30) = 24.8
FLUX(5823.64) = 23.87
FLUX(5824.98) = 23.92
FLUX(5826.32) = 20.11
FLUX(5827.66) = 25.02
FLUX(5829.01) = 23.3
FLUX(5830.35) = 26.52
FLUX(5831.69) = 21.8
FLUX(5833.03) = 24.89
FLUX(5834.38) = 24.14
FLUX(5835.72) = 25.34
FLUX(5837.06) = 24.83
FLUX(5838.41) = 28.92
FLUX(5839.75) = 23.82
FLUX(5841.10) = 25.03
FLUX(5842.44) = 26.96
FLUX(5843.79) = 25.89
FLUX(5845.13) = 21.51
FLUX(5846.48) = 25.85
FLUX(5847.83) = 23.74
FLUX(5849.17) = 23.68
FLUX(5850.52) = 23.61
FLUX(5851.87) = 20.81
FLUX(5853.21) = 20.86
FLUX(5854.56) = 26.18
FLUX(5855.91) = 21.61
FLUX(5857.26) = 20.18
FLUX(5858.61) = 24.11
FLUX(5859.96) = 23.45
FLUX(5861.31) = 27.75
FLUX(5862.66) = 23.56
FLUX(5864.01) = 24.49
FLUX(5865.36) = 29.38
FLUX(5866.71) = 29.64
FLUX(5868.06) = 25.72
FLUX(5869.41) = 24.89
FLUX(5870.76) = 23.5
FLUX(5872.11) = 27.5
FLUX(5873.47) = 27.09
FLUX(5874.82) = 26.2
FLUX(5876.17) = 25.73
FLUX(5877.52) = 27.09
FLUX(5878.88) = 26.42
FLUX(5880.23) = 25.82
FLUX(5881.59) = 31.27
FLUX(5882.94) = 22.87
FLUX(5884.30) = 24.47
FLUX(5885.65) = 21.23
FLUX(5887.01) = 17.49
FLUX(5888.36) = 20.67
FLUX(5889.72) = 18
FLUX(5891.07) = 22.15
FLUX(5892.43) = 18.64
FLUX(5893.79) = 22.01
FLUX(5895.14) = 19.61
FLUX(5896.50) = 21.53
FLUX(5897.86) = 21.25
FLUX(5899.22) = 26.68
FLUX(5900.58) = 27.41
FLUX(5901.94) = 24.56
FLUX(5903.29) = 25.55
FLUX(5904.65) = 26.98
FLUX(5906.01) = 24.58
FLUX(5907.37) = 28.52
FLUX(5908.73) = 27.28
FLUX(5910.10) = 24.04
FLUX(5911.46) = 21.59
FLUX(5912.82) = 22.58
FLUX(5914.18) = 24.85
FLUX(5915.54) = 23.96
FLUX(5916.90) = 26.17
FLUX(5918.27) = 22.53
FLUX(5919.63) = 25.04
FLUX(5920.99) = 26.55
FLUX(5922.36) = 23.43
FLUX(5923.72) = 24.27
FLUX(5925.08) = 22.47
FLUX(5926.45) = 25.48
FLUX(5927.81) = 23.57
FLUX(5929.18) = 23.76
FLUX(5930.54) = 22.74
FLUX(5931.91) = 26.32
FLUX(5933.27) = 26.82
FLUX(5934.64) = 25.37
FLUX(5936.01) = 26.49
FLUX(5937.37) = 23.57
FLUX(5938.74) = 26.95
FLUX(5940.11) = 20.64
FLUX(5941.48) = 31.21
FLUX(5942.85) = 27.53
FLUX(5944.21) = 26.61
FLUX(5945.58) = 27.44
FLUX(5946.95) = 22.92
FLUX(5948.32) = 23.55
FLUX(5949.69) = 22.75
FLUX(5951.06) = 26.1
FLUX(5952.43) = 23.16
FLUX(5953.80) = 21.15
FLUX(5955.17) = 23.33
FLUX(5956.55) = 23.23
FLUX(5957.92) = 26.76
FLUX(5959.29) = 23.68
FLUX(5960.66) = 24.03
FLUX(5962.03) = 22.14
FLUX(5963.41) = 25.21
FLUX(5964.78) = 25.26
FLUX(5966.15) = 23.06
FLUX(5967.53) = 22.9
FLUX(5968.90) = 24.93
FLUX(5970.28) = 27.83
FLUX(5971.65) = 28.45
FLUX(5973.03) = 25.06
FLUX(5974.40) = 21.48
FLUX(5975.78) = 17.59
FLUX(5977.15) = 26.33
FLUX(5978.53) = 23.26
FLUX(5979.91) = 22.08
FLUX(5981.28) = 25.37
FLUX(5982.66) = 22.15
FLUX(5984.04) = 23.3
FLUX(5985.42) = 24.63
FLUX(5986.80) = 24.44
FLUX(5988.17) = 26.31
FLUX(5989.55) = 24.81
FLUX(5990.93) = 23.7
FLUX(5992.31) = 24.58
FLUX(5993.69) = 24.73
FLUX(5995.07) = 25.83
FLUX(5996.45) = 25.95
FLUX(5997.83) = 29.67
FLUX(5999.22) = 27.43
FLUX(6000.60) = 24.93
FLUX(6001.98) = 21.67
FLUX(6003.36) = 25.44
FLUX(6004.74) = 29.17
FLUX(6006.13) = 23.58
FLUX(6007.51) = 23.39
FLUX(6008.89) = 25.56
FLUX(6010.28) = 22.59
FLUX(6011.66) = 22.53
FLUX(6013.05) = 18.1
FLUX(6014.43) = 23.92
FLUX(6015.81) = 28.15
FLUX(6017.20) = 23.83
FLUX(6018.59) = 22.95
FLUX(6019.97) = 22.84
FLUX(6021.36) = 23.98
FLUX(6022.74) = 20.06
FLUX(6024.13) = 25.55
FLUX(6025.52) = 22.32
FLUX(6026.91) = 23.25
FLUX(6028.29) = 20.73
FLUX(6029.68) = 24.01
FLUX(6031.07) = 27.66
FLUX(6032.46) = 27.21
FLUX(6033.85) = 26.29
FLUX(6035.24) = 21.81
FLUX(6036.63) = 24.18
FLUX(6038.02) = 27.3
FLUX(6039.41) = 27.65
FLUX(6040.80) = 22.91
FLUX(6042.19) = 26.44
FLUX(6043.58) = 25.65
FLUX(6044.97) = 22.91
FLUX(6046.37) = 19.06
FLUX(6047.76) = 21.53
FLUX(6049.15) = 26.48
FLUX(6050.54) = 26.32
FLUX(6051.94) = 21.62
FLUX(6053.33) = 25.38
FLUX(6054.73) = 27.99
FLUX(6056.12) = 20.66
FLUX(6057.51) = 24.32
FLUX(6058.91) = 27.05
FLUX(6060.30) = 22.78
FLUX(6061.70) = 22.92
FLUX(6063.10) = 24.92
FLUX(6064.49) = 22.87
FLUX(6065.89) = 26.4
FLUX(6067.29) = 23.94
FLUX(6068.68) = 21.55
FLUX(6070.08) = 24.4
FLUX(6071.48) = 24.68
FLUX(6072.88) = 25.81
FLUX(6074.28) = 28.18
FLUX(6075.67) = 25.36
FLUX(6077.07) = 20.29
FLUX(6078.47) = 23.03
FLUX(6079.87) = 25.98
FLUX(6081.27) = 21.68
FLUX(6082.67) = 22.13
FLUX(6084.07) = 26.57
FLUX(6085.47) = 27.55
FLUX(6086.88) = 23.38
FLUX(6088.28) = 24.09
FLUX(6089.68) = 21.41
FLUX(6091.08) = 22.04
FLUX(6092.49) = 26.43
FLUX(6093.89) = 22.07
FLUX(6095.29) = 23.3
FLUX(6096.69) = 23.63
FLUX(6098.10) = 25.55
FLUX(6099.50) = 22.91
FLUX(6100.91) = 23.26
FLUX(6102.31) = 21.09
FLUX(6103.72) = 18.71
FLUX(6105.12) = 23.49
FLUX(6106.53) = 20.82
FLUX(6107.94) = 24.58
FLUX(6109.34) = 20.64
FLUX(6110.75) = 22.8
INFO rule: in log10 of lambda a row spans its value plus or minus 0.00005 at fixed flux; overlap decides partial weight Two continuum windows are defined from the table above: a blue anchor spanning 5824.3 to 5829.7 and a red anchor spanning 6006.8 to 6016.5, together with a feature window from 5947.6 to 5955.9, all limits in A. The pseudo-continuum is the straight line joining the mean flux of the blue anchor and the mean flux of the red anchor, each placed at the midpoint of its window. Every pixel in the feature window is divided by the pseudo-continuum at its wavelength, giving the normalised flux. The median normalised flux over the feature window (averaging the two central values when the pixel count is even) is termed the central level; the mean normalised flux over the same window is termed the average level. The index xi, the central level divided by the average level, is 1.00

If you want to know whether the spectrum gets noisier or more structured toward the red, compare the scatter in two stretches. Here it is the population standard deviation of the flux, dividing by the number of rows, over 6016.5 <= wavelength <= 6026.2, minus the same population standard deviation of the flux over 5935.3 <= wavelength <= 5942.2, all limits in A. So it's -2.0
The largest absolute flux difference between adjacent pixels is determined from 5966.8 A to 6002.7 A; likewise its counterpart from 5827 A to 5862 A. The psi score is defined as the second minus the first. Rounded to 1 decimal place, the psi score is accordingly -3.4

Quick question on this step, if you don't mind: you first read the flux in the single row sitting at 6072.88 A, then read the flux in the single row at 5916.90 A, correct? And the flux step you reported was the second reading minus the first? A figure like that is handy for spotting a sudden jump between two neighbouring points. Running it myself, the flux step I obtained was 0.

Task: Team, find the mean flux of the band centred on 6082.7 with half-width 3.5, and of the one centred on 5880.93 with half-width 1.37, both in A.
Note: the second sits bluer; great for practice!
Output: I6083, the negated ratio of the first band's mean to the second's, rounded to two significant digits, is -0.87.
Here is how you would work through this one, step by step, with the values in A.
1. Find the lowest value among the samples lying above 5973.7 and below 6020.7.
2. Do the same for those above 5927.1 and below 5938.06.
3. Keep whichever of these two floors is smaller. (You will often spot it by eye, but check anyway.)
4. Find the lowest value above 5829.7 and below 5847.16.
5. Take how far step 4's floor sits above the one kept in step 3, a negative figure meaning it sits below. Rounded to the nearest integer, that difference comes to 4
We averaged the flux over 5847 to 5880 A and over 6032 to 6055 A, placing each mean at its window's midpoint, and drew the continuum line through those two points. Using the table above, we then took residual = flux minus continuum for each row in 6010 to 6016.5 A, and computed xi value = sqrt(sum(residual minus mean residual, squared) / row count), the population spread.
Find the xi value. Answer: 3.2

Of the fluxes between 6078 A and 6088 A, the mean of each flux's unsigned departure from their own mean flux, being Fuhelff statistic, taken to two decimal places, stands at 2.03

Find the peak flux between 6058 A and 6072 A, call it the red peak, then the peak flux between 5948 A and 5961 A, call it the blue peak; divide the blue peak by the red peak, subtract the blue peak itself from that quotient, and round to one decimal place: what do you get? -25.8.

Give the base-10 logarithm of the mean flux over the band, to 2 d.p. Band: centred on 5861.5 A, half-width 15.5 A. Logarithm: 1.39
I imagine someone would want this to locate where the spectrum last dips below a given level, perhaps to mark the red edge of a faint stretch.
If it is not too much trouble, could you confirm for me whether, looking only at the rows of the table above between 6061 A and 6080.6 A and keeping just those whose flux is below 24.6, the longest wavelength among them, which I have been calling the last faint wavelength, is 6078.47 A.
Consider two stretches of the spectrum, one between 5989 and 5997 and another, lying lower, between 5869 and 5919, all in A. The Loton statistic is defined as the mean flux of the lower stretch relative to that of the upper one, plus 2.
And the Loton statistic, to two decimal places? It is 2.97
